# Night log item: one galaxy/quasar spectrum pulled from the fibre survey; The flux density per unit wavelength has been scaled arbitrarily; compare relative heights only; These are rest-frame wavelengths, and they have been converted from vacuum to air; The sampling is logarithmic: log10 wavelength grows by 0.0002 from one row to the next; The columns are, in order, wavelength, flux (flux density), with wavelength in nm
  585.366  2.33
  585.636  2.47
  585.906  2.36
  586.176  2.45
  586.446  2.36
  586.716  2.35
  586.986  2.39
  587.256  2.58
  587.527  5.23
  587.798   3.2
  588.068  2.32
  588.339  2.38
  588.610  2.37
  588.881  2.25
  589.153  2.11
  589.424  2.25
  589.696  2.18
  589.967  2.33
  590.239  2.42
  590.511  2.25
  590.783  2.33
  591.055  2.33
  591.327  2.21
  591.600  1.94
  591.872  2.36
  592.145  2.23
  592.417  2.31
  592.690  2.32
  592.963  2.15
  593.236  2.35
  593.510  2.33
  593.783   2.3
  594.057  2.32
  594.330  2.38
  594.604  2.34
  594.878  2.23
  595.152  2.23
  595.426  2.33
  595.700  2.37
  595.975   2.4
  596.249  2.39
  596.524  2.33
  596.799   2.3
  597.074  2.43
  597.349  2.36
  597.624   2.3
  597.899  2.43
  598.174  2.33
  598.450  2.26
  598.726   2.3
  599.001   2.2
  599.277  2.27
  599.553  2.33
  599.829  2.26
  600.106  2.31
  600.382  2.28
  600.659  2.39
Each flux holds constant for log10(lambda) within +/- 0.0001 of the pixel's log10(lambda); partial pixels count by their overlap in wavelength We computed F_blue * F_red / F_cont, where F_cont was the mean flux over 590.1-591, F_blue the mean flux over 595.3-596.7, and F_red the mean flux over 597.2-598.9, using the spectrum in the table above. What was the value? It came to 2.36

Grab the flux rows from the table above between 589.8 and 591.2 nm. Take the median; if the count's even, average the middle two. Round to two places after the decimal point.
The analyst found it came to 2.33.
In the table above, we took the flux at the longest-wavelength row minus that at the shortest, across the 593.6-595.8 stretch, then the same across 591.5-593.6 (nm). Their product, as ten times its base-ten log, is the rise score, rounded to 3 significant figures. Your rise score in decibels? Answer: -15.6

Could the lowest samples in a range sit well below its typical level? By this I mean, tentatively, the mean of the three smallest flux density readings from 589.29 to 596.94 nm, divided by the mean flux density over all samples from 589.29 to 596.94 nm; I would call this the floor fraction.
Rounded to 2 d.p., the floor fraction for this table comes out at 0.91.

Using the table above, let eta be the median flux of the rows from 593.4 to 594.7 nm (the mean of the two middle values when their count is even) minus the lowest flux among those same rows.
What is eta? 0.030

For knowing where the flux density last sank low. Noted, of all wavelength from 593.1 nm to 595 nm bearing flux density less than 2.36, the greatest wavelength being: 594.878 nm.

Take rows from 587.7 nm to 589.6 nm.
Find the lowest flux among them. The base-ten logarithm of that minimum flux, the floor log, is 0.324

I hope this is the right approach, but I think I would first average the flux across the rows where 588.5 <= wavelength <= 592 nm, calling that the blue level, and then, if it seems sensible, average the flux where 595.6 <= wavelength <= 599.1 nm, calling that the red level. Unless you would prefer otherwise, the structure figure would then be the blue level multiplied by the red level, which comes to 5.28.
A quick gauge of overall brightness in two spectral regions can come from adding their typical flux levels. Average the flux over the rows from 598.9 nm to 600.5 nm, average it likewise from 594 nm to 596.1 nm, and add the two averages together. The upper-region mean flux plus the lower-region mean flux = 4.60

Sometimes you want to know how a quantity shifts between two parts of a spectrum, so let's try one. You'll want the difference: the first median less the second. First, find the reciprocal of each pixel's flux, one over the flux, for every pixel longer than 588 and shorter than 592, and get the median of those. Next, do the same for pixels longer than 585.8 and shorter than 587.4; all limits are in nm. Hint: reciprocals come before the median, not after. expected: 0.010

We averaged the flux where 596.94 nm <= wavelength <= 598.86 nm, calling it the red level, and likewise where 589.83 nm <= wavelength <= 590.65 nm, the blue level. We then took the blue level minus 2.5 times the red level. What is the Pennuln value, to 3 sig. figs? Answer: -3.53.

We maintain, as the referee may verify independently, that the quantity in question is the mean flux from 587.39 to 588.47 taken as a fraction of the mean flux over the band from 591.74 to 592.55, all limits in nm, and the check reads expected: 1.43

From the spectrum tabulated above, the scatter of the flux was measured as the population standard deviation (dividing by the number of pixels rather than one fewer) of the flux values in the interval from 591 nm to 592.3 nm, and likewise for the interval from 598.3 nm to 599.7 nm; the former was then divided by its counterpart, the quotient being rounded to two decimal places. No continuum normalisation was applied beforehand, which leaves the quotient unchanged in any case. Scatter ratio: 3.41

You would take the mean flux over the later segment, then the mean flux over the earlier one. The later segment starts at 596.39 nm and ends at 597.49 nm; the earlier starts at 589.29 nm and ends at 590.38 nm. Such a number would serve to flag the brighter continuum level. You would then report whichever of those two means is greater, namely 2.35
